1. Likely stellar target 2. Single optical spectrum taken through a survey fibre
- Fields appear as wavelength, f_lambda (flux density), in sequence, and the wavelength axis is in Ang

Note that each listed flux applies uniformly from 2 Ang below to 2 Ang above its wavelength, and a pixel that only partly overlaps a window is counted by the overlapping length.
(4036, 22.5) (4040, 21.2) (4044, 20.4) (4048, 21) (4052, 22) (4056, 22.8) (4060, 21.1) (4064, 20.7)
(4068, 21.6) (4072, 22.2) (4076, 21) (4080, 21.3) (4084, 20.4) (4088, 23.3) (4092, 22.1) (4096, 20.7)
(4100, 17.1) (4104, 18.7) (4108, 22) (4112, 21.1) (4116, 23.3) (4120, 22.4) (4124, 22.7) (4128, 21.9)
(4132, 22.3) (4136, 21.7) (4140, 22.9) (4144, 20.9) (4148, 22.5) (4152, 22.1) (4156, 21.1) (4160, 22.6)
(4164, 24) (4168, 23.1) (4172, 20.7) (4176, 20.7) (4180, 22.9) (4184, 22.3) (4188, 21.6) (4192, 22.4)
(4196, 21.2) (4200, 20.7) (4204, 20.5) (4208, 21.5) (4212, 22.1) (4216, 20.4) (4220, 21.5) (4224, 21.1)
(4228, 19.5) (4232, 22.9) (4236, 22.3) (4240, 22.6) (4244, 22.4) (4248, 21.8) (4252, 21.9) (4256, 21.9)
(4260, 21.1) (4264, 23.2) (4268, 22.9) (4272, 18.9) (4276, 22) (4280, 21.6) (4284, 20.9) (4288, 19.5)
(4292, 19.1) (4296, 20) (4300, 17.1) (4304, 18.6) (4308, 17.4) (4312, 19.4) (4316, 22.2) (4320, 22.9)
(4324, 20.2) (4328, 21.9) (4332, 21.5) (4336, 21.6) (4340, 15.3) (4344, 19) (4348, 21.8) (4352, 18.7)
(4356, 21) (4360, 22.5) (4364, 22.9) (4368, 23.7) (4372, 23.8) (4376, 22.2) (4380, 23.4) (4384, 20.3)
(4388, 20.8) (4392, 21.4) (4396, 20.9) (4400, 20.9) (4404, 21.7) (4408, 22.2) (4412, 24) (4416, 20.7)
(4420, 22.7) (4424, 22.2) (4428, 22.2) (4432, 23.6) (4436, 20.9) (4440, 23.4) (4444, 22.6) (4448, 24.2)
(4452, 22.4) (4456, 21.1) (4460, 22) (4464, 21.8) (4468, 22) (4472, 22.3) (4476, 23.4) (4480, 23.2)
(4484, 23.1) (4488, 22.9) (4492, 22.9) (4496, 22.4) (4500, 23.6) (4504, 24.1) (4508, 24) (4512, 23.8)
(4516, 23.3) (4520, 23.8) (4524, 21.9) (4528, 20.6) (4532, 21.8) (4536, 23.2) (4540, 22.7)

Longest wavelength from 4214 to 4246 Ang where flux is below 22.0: 4228 Ang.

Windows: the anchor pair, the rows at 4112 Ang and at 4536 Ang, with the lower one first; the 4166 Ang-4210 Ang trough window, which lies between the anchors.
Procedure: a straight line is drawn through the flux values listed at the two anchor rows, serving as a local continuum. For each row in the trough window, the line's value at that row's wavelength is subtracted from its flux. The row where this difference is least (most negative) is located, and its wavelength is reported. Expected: 4204 Ang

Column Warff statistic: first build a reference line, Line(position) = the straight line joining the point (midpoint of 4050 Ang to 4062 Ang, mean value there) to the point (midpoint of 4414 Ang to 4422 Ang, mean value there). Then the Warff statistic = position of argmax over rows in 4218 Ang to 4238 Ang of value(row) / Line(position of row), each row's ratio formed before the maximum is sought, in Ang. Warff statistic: 4232 Ang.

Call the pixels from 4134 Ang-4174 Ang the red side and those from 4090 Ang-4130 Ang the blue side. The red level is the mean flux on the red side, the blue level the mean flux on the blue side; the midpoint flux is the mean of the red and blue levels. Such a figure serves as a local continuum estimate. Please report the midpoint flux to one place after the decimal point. 21.7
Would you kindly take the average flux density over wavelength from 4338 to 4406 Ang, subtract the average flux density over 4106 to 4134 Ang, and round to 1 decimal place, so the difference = -1.0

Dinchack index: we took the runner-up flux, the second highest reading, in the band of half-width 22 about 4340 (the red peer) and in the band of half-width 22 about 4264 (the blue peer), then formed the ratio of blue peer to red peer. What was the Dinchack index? 1.02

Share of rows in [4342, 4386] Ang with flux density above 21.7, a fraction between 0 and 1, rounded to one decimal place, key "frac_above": 0.6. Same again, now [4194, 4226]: 0.1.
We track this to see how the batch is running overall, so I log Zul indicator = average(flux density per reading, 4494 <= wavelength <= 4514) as 23.6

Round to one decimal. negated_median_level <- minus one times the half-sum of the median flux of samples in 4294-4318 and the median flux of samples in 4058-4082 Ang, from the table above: -20.1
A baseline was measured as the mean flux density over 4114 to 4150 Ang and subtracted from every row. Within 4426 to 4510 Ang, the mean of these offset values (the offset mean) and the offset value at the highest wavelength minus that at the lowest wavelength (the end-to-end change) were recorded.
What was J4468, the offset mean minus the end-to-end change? -1.3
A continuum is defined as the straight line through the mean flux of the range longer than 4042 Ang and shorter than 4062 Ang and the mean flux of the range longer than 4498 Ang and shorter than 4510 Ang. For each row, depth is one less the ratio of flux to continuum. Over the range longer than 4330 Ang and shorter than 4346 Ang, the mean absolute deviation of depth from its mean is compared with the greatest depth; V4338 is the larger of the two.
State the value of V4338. 0.34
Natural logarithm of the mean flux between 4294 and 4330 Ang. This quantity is 2.99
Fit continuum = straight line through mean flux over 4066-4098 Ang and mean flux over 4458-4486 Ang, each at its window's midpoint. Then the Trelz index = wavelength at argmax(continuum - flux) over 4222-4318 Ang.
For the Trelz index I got 4300 Ang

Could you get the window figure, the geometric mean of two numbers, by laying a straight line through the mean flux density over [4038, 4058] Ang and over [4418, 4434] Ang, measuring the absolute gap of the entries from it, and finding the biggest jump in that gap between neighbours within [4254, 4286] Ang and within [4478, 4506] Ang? 1.2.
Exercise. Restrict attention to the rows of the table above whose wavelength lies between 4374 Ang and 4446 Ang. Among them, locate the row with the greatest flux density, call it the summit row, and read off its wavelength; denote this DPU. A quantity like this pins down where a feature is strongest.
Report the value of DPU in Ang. 4412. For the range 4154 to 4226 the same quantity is 4164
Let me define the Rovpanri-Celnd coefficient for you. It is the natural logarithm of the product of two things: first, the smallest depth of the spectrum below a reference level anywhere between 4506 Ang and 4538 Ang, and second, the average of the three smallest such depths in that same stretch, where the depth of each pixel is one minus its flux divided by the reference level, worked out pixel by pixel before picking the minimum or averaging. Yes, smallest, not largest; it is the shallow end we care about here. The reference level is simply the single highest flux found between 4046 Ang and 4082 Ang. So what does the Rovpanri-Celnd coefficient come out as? -6.01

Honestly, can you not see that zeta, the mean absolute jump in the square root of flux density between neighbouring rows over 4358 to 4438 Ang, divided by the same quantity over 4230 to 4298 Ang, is 1.1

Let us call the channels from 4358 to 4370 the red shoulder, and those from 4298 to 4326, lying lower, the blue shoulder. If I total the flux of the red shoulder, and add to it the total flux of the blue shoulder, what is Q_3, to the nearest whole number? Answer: 207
